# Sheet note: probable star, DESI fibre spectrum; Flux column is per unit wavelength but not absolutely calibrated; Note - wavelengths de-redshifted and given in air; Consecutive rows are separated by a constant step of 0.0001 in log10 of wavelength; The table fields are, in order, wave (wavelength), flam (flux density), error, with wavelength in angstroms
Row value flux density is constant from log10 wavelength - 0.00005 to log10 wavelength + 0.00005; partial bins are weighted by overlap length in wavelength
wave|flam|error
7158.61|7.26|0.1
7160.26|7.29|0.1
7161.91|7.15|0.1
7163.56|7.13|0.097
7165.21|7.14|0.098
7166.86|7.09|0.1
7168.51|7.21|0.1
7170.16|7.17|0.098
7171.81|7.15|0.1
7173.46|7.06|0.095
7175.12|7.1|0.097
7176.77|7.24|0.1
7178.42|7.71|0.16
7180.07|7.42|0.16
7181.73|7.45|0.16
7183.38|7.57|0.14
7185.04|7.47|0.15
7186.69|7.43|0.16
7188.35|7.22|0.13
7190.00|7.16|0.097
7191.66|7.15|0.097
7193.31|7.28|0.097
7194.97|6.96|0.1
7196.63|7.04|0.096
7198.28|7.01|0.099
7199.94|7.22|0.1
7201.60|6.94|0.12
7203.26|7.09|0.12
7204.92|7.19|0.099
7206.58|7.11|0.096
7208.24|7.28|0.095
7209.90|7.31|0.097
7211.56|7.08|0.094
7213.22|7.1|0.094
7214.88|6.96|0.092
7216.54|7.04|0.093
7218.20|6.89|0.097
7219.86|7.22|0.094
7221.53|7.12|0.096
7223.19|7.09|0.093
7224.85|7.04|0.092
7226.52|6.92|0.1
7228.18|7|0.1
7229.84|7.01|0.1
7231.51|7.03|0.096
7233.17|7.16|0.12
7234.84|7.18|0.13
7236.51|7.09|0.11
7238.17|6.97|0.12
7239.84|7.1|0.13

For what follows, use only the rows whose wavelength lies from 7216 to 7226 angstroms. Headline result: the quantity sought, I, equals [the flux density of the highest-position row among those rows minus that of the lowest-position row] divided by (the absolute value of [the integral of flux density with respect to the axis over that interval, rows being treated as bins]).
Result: 0.0000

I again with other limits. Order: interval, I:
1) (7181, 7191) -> -0.0039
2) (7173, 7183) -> 0.0053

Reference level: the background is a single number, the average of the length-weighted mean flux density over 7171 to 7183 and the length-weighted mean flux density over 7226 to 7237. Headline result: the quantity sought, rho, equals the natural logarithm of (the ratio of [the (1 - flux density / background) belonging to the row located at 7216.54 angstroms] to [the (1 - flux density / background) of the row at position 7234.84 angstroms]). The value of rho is 3.1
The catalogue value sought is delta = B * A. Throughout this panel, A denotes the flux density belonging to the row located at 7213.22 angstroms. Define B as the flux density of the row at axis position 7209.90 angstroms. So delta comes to 51.9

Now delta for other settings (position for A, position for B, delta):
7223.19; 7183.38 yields 53.7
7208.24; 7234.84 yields 52.3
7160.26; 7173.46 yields 51.5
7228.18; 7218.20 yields 48.2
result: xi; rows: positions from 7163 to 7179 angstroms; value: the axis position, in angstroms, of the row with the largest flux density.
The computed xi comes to 7178.42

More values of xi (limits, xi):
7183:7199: 7183.38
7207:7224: 7209.90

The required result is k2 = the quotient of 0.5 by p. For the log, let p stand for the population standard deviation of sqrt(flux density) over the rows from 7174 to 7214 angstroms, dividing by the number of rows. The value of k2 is 14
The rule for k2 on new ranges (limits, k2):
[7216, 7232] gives 30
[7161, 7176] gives 63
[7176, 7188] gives 20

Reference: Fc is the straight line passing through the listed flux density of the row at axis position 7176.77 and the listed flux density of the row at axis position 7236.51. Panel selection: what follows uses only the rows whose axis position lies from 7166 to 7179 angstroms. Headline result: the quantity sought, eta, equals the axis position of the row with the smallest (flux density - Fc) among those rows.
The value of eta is 7173.46 angstroms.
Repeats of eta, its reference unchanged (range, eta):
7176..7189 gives 7176.77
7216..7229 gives 7218.20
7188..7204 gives 7201.60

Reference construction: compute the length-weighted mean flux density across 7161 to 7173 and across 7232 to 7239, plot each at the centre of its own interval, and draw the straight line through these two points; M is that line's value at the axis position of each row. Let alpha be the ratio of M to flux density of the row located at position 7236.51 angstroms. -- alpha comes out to 1.00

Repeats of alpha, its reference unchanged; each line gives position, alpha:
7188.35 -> 0.99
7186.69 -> 0.96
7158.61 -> 0.99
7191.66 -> 1.00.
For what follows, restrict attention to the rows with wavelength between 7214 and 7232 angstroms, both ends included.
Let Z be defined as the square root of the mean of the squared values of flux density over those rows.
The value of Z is 7.03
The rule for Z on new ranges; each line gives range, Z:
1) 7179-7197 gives 7.29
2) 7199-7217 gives 7.12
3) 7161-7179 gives 7.20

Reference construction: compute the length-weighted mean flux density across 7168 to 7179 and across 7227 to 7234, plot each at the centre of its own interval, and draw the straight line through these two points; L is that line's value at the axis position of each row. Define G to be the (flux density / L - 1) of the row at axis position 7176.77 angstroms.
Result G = 0.003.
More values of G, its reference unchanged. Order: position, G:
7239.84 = 0.011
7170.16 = -0.009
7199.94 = 0.011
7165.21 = -0.015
